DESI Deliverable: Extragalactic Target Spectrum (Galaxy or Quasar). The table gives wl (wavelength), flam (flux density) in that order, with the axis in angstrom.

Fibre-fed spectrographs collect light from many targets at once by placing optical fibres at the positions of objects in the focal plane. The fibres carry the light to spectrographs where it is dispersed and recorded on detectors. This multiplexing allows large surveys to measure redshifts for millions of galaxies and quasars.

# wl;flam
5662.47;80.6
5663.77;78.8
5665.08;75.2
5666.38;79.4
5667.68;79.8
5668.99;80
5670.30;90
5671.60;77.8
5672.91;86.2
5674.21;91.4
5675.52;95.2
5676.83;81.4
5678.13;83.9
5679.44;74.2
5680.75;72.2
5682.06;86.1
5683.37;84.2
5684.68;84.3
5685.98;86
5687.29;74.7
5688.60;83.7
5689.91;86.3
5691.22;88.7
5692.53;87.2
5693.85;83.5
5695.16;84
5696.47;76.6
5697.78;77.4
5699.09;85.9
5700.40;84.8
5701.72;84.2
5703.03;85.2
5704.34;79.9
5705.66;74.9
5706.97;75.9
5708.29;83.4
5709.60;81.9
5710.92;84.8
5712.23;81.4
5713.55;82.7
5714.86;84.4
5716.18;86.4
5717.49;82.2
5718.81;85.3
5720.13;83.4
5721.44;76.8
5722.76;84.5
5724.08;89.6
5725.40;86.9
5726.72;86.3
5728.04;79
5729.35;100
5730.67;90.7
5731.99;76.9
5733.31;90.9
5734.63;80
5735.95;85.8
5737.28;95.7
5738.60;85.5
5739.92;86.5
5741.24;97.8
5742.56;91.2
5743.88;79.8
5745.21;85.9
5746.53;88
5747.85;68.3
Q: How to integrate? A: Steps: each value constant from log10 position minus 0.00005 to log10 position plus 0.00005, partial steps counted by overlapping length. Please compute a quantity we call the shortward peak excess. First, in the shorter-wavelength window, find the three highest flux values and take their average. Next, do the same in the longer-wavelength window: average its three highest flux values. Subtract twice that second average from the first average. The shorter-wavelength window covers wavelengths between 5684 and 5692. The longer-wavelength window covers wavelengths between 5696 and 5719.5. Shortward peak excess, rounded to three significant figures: -84.7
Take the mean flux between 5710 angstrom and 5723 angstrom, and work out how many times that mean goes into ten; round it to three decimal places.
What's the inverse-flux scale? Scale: 0.120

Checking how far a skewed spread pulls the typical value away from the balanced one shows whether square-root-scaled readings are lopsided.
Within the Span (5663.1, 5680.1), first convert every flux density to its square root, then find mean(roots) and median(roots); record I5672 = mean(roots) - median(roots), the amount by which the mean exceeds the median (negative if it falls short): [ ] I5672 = 0.14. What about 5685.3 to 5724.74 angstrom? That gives -0.06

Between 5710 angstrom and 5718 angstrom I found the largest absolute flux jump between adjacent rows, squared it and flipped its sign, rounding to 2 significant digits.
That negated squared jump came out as -18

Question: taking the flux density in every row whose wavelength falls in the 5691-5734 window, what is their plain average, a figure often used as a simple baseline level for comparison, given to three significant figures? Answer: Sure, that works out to 83.8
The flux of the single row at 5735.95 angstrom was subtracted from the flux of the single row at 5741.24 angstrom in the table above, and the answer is 12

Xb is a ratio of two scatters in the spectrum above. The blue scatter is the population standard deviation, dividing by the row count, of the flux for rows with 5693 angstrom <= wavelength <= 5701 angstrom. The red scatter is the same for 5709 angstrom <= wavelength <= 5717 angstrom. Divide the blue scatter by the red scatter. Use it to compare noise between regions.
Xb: 2.1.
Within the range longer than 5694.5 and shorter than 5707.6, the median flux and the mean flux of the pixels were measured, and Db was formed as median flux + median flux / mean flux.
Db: 83.0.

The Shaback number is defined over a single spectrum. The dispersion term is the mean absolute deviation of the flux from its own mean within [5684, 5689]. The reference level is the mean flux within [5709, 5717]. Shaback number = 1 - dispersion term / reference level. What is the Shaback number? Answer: 0.955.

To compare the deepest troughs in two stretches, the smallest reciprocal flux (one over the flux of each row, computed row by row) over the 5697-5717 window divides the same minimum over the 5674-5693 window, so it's 0.91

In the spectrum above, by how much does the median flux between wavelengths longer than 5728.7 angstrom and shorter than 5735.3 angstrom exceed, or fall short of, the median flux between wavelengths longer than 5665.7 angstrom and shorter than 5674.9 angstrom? 11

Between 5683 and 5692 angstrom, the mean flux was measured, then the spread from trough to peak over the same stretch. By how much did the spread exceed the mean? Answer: -70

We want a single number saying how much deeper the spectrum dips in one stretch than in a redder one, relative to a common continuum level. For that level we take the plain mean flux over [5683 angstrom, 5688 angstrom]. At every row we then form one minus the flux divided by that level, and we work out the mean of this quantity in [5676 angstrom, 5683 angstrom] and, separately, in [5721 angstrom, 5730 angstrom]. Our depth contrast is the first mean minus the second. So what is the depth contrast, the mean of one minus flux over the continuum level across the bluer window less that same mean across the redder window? 0.08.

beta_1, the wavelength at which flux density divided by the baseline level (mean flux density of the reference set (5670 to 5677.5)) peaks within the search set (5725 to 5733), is 5729.35 angstrom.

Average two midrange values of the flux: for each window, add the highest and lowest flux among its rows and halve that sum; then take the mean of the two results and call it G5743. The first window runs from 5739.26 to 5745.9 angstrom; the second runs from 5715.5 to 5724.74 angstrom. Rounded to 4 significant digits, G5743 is 86.00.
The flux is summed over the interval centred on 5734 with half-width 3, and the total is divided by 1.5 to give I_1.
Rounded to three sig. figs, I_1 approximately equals 222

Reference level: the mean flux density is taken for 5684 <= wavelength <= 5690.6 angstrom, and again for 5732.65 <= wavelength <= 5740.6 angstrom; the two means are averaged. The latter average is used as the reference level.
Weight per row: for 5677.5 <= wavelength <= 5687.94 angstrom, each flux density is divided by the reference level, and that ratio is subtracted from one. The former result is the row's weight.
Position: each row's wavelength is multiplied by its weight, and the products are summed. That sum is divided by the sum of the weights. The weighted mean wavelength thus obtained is 5682.2 angstrom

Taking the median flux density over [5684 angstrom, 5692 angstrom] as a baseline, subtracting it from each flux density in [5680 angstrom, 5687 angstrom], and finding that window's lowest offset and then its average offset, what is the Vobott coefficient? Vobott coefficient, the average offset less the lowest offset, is 10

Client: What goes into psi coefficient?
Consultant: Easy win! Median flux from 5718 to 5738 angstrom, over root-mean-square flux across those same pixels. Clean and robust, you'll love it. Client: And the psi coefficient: 0.99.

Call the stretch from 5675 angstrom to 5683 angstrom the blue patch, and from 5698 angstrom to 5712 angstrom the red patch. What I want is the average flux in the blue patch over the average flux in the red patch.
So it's 1.001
